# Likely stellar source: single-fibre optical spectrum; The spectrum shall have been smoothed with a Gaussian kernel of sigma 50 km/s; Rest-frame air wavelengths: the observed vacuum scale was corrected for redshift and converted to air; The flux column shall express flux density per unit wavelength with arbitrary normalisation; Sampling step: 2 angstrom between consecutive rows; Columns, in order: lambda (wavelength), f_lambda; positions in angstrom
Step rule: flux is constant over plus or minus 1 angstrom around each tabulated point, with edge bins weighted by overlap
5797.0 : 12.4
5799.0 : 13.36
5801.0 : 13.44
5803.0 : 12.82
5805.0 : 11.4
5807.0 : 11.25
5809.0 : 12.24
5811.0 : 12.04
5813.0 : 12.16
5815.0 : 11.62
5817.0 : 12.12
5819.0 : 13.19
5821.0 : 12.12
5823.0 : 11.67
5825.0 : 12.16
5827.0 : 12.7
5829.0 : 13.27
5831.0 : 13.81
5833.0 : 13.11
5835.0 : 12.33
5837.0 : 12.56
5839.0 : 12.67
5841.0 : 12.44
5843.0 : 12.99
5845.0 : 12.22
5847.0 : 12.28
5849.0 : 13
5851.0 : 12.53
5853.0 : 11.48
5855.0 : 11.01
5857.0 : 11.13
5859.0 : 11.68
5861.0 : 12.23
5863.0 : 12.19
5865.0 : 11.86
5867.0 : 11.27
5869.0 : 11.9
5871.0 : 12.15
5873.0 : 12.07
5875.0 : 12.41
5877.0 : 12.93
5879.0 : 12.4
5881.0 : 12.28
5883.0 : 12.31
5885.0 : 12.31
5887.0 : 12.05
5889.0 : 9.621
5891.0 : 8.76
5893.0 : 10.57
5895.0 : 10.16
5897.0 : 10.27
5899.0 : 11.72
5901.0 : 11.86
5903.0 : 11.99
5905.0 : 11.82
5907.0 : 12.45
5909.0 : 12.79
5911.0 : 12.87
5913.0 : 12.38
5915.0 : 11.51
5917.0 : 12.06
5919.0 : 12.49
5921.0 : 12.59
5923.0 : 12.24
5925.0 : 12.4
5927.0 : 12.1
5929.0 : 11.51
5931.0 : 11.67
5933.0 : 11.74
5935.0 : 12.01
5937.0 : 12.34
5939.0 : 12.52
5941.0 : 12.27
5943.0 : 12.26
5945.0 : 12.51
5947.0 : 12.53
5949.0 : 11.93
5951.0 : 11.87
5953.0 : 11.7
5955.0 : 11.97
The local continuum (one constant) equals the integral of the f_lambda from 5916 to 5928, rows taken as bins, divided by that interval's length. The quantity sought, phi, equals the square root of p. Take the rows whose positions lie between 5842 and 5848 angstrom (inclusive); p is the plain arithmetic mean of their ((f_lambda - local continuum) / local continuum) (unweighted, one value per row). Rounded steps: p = 0.015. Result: 0.12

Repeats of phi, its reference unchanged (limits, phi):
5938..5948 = 0.09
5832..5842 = 0.16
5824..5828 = 0.10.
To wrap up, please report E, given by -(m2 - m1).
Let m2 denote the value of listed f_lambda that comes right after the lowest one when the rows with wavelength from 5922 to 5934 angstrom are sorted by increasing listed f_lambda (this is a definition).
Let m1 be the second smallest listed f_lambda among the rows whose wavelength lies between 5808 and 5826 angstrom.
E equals 0.0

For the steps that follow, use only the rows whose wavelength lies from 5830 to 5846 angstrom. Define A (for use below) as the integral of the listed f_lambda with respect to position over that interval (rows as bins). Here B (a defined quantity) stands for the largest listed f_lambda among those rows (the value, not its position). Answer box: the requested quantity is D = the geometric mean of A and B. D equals 53.1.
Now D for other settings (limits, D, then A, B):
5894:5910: 48.8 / 186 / 12.79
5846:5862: 49.8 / 191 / 13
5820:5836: 52.9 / 202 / 13.81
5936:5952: 49.6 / 196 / 12.53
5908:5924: 50.5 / 198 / 12.87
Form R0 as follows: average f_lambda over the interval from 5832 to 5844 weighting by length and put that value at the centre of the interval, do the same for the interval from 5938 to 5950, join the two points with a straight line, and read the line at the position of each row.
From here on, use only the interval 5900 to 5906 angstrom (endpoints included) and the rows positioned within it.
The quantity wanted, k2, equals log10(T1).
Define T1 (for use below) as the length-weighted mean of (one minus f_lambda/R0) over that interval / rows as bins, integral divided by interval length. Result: -1.3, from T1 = 0.05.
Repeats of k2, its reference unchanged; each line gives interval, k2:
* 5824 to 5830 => -3.1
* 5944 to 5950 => -3.5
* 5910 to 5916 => -1.8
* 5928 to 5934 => -1.2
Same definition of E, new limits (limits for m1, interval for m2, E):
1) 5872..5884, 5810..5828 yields 0.6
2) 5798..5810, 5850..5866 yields 0.3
